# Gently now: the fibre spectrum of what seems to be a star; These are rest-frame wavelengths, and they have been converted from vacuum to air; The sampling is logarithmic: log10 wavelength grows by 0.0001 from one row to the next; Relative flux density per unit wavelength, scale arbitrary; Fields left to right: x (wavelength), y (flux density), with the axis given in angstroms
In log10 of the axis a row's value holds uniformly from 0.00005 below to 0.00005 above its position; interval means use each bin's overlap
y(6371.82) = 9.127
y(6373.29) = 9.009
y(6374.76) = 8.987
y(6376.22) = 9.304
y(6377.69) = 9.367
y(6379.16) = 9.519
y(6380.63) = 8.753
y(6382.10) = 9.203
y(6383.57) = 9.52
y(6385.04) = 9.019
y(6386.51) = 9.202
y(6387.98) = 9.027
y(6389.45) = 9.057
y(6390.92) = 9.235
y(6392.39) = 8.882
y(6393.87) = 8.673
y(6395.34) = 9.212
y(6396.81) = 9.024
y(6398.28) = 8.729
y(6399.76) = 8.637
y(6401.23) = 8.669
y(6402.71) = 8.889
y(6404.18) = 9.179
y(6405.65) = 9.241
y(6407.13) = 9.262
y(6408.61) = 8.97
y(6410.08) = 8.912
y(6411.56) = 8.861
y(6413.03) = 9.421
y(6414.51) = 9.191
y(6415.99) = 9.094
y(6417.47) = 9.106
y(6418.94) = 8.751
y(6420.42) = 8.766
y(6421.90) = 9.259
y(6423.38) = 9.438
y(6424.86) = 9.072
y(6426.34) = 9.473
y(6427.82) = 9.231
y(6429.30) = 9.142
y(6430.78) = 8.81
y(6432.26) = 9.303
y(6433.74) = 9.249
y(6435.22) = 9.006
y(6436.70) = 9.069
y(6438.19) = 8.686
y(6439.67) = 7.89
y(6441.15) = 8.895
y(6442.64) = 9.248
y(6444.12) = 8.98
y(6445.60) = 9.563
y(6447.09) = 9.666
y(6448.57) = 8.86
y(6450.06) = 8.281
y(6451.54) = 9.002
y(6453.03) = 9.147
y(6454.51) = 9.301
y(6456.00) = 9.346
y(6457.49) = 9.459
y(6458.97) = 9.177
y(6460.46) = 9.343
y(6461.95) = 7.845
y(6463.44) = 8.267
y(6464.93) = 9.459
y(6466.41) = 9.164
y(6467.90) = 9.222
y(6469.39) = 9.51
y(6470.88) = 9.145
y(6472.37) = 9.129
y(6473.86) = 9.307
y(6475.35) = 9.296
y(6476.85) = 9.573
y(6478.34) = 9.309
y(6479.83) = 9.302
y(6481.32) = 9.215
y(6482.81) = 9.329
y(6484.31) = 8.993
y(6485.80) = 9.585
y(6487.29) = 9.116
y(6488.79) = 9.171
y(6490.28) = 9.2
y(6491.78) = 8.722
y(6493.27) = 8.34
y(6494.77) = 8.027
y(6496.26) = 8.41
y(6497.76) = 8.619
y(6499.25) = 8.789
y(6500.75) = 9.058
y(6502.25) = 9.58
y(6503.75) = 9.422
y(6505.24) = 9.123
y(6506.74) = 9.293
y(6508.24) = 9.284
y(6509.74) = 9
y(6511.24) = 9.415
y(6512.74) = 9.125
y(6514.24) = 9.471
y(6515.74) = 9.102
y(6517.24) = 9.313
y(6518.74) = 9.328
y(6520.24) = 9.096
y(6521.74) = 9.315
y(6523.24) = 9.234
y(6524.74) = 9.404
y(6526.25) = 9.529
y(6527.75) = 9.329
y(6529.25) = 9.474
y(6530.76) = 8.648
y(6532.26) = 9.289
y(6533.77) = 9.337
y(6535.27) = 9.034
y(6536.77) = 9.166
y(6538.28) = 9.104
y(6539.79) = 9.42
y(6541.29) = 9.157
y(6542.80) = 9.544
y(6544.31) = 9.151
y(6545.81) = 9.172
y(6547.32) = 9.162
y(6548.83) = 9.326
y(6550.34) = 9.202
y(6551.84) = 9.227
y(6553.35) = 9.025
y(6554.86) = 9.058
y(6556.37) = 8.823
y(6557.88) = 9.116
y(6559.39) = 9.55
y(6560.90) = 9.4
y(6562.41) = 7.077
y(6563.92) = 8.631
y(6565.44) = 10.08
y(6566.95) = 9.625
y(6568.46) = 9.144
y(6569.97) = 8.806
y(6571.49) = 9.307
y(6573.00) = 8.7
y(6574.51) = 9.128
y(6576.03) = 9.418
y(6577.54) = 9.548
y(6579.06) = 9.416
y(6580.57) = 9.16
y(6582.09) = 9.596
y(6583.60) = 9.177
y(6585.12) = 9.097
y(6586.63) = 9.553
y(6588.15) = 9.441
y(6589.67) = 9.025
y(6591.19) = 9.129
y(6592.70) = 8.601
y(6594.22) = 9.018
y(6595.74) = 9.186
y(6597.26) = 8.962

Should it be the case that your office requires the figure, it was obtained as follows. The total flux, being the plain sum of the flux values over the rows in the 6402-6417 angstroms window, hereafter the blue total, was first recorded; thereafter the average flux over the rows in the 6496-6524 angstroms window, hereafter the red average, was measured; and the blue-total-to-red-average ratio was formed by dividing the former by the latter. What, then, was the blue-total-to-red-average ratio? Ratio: 10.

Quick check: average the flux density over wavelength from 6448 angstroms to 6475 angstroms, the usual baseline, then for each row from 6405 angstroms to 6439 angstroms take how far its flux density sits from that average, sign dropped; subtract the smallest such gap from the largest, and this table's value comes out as 0.40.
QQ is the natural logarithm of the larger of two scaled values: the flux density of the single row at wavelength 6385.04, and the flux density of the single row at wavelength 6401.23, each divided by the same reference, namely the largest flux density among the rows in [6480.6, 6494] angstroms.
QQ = -0.06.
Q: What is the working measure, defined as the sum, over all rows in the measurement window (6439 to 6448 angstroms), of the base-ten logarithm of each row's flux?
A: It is 5.73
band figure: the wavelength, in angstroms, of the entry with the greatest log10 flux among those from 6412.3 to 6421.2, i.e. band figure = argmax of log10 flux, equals 6413.03 angstroms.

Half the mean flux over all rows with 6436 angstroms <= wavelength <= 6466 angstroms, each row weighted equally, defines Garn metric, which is 4.49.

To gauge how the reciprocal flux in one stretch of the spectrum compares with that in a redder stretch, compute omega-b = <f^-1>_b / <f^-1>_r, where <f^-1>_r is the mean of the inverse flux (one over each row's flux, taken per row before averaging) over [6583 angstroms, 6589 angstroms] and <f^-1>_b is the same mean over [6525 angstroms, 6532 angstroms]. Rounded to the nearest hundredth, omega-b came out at 1.01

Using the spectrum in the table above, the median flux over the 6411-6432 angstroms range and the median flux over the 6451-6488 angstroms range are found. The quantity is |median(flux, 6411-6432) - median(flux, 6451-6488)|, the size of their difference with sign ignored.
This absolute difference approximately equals 0.172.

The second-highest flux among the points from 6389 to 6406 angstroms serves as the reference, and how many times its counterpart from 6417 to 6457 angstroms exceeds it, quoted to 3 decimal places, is 1.036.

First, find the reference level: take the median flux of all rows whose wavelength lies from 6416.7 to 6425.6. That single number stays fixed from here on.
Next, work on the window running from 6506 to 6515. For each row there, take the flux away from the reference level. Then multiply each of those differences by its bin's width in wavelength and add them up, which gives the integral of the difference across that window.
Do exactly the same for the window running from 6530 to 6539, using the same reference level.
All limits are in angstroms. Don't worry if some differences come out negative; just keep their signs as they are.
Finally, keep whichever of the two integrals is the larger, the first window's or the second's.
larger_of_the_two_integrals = -0.1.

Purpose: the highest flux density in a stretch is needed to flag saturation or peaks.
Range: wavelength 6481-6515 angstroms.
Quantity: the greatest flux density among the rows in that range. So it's 9.585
